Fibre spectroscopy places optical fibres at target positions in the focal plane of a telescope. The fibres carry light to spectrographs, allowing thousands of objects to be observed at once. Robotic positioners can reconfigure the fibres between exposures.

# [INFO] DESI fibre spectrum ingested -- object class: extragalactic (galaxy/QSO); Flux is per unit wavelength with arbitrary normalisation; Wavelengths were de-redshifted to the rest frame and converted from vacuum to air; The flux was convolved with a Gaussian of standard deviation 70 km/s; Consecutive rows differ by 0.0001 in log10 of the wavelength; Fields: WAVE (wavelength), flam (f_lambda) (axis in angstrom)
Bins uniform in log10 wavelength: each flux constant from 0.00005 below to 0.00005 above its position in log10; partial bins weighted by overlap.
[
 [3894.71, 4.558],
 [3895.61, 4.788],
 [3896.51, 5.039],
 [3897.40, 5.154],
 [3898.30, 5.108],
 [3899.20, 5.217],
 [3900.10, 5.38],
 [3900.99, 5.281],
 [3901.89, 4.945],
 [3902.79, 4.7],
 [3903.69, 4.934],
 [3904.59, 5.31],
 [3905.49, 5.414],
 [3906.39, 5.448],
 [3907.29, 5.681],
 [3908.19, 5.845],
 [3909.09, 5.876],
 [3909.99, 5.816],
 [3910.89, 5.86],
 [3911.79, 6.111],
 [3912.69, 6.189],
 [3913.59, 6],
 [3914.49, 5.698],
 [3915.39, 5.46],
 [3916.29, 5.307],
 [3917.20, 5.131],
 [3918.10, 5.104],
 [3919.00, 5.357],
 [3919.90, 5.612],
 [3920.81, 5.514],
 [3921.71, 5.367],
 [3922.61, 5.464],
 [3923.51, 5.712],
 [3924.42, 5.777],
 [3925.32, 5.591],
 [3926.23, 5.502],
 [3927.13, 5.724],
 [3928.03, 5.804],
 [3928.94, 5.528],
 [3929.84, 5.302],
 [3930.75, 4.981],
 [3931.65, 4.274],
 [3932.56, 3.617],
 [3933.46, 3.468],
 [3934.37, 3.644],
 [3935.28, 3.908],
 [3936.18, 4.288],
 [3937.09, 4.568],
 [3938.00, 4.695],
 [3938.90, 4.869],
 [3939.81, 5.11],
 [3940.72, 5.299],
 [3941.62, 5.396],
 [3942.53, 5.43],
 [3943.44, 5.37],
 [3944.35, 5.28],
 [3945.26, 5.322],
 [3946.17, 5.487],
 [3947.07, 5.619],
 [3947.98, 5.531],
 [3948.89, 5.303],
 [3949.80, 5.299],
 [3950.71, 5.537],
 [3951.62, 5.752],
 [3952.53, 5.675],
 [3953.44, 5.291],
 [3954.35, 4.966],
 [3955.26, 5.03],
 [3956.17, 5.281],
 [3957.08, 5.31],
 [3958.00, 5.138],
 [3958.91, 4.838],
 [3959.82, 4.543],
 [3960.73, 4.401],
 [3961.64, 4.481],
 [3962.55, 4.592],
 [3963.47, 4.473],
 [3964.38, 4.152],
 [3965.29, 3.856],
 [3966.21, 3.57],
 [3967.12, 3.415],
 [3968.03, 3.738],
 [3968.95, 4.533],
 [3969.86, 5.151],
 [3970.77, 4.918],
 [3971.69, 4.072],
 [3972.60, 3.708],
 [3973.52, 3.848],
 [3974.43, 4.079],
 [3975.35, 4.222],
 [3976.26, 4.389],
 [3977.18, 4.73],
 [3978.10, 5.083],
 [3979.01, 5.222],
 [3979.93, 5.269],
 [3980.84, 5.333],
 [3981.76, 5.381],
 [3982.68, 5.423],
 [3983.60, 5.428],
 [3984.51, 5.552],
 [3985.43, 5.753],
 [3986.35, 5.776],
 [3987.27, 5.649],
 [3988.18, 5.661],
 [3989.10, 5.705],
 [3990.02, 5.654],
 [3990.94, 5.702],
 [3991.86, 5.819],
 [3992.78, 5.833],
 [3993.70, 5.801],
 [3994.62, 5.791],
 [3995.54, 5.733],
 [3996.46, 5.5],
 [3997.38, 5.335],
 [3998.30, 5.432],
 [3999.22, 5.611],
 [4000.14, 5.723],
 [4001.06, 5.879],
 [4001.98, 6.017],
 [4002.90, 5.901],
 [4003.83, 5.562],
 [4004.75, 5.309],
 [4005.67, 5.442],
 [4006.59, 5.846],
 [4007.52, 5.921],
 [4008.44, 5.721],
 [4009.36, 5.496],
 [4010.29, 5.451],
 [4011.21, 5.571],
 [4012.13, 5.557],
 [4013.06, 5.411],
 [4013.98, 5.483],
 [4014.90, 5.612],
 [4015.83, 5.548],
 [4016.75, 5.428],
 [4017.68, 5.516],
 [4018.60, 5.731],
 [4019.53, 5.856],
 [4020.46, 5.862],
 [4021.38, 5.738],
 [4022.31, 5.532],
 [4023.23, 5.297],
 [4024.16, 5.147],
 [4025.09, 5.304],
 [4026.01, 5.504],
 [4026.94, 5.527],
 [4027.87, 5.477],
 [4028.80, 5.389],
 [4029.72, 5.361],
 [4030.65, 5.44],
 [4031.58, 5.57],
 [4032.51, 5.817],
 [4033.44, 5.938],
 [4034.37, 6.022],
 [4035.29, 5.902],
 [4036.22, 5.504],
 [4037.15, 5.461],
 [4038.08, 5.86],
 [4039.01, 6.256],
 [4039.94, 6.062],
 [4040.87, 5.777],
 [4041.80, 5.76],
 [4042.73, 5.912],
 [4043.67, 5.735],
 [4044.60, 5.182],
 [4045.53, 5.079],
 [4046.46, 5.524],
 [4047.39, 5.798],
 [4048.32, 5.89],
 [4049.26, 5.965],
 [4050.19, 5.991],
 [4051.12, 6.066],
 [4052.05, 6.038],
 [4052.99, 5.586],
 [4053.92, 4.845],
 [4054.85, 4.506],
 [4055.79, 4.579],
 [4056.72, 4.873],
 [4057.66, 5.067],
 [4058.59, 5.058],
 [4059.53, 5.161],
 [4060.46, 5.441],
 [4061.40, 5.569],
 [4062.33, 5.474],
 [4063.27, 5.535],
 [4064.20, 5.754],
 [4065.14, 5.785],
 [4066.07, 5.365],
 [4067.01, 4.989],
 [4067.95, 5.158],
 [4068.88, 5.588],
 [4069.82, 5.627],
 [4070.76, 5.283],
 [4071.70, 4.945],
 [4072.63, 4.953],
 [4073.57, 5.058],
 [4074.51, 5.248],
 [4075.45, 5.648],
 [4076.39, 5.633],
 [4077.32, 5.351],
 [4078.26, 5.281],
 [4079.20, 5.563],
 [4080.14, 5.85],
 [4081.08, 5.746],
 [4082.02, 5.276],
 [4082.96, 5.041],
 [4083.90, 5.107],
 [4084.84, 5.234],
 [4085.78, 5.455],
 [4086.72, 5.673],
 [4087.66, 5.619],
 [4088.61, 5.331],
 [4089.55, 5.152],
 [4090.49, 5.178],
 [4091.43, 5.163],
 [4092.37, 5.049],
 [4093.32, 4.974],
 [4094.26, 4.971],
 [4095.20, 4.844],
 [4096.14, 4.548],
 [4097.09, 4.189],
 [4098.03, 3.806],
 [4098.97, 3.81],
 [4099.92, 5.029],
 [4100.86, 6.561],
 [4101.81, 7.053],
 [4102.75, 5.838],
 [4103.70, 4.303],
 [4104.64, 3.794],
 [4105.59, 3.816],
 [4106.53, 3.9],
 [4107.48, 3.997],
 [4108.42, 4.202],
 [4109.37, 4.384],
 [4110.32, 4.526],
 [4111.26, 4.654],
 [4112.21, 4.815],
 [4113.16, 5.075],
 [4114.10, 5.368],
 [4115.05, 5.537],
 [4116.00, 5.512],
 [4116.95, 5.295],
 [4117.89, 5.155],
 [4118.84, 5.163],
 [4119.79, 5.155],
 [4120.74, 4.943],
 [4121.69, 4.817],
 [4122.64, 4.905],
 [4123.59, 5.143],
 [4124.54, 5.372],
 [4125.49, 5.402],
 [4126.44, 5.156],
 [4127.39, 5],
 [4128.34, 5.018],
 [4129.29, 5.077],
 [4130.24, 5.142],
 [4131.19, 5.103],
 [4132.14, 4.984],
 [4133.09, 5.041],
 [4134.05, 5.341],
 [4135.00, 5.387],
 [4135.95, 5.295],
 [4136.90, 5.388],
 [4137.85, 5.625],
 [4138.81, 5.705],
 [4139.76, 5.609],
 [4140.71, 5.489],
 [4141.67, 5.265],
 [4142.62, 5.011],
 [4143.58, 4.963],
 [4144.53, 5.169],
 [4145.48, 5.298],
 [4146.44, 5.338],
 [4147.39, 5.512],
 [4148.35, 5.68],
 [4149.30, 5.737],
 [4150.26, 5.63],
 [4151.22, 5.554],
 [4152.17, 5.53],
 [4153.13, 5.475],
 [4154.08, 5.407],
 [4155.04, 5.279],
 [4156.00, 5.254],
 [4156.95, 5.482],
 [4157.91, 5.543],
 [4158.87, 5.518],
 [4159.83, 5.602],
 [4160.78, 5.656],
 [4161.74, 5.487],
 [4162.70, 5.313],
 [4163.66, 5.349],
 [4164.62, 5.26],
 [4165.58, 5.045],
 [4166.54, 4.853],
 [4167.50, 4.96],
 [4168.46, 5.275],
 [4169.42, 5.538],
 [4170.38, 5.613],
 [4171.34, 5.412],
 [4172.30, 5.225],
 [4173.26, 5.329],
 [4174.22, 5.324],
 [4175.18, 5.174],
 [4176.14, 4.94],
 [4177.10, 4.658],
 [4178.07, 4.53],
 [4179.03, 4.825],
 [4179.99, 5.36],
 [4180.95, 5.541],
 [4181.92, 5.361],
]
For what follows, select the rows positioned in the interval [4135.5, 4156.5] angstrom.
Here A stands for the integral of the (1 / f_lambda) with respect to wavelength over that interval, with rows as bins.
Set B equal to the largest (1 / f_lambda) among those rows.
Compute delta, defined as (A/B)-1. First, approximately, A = 3.9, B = 0.20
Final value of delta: 18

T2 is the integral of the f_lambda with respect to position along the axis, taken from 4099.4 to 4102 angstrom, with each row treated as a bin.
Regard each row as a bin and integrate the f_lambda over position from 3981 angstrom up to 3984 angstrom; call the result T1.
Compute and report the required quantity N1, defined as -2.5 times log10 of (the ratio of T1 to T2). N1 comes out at -0.03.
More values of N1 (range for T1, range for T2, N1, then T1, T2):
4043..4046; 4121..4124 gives -0.09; 16.1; 14.8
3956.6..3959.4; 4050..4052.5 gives 0.07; 14.2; 15.1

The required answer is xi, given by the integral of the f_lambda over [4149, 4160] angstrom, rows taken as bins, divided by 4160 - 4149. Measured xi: 5.49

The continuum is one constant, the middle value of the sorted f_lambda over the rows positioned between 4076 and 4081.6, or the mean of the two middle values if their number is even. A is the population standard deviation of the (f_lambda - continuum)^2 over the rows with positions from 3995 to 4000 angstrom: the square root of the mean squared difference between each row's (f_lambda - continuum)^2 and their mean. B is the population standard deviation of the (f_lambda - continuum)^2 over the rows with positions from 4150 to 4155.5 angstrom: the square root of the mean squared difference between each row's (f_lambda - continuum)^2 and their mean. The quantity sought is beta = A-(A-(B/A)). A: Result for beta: 1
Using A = 0.02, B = 0.04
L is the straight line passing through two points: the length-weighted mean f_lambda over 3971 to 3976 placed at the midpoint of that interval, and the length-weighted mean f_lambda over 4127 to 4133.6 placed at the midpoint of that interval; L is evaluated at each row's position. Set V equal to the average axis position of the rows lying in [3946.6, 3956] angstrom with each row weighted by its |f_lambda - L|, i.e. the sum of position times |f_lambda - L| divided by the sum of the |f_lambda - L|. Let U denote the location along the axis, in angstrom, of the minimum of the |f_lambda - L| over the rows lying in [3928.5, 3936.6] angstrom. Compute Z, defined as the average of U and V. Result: 3943.1 angstrom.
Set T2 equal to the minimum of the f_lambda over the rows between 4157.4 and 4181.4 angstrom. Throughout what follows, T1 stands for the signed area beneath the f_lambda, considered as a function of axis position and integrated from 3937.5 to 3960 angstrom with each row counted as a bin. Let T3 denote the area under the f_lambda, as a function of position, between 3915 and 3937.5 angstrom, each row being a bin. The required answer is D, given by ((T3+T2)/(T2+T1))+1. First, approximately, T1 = 118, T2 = 4.53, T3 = 113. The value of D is 1.96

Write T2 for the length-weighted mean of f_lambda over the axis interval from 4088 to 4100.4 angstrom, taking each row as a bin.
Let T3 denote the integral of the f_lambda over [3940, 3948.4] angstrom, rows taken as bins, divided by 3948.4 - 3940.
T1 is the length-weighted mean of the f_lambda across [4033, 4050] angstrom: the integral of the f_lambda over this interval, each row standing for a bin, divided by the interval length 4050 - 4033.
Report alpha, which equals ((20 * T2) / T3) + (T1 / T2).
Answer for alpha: 18.9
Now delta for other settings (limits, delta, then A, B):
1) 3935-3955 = 14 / 3.9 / 0.26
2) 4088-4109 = 16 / 4.5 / 0.26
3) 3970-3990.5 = 14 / 4.1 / 0.27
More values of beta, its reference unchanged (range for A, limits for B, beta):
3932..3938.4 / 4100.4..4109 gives 1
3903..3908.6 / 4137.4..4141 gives 0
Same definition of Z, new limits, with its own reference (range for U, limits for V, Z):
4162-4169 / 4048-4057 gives 4107.8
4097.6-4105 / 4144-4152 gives 4124.4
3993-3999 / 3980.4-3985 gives 3990.1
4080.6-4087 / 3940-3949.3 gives 4013.9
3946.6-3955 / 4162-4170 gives 4060.6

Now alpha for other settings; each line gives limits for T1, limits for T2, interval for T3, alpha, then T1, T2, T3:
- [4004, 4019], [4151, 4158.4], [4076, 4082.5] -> 20.7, 5.6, 5.4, 5.53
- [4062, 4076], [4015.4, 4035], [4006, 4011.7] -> 20.7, 5.4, 5.6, 5.66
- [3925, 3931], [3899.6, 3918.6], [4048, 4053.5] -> 19.6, 5.5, 5.5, 5.91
